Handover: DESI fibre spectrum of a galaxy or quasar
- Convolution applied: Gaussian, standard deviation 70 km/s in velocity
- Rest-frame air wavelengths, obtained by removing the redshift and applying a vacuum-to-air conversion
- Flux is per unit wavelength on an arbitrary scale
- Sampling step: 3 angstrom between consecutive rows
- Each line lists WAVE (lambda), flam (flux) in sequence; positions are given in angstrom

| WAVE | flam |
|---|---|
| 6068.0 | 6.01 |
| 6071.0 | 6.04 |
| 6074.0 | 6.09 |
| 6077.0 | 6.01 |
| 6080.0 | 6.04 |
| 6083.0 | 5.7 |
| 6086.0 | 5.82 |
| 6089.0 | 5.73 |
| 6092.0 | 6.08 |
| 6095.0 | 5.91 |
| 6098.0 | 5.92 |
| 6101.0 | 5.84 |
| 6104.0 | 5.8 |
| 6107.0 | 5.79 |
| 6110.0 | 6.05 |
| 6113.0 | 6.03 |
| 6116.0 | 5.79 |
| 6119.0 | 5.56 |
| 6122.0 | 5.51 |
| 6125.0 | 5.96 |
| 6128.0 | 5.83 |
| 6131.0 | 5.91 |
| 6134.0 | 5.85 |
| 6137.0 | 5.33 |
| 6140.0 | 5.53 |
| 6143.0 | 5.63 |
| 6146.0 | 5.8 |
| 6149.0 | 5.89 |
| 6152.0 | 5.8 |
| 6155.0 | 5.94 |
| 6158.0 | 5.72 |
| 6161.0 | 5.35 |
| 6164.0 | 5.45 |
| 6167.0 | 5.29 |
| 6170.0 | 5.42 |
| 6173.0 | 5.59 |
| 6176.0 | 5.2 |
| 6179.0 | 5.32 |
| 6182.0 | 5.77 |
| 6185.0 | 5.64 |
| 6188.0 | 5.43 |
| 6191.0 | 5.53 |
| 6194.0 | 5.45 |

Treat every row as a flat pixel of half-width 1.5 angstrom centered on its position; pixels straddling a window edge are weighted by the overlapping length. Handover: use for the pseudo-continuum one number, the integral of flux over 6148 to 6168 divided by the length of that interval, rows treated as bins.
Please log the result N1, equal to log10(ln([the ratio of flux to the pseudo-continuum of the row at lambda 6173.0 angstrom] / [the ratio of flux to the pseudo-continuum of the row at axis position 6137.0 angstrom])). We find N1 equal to -1.32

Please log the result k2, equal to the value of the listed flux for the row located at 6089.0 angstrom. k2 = 5.73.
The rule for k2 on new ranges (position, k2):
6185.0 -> 5.64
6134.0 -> 5.85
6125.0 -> 5.96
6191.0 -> 5.53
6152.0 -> 5.8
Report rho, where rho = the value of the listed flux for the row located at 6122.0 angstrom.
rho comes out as 5.51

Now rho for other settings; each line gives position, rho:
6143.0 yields 5.63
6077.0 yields 6.01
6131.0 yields 5.91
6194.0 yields 5.45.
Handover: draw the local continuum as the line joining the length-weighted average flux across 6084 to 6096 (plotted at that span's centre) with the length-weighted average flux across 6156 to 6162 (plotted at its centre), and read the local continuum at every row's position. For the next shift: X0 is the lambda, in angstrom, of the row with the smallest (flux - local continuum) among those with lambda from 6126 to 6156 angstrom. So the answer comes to 6137.0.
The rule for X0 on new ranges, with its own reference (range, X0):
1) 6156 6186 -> 6176.0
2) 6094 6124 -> 6122.0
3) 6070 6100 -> 6083.0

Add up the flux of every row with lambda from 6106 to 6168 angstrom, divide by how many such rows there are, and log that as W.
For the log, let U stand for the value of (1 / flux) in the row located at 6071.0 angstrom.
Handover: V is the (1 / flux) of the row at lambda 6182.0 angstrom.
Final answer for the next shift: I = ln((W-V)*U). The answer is -0.09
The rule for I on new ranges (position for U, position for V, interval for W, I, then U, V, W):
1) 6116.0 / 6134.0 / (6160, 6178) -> -0.11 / 0.173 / 0.171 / 5.38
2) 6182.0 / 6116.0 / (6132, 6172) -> -0.06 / 0.173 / 0.173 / 5.62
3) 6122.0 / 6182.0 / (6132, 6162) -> 0.00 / 0.181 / 0.173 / 5.68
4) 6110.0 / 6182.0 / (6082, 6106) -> -0.06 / 0.165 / 0.173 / 5.85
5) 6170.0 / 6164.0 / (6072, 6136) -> 0.05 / 0.185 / 0.183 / 5.87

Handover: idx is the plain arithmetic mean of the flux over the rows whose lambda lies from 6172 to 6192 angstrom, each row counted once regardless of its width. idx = 5.5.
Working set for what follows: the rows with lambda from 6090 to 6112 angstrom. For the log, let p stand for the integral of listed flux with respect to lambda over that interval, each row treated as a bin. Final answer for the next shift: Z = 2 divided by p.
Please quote 0.0154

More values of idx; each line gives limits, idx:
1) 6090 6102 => 5.9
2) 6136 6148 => 5.6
